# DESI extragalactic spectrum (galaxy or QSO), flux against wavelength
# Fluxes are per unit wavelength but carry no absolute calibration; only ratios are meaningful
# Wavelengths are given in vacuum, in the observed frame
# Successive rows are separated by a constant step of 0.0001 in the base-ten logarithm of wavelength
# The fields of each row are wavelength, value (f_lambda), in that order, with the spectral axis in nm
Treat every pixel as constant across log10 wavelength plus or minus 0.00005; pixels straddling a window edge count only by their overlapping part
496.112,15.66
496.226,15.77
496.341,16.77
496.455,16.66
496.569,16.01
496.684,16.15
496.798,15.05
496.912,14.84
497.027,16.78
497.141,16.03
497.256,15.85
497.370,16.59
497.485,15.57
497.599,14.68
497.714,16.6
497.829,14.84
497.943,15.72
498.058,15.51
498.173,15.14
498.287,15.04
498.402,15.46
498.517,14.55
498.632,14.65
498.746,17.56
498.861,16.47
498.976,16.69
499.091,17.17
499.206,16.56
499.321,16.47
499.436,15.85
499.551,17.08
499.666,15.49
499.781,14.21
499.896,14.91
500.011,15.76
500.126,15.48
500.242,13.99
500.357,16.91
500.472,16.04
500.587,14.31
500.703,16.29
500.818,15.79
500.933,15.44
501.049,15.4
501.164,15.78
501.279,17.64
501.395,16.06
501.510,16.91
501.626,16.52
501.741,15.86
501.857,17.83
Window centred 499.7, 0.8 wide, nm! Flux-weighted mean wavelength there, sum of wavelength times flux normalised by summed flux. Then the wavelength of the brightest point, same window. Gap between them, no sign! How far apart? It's 0.11 nm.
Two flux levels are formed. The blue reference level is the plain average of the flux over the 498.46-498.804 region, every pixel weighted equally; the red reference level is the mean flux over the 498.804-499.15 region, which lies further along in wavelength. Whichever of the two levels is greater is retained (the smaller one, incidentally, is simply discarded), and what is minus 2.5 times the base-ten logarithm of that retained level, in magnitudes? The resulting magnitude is -3.06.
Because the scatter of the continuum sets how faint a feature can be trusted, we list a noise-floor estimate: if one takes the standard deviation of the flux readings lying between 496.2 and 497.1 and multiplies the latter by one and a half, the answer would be 1.1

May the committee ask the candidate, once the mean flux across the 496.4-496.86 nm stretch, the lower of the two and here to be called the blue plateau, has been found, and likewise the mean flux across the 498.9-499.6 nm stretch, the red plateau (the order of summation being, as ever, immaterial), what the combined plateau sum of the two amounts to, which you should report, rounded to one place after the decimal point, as 32.6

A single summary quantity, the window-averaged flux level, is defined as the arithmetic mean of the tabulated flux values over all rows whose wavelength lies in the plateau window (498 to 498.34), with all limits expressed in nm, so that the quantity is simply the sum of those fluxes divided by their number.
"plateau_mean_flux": 15.2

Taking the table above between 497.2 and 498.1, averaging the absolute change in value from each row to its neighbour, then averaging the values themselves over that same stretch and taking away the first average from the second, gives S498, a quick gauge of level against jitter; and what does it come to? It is 14.6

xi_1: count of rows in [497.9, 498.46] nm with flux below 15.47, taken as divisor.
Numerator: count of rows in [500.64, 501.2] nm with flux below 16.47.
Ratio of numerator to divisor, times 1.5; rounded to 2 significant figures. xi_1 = 2.5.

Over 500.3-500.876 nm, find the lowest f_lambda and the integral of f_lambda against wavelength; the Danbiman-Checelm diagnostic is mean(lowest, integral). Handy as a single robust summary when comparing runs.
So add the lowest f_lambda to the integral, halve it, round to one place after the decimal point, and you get 11.7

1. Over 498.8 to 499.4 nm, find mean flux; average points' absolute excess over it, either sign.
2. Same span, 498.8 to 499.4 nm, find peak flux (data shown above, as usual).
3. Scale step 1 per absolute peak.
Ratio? 0.012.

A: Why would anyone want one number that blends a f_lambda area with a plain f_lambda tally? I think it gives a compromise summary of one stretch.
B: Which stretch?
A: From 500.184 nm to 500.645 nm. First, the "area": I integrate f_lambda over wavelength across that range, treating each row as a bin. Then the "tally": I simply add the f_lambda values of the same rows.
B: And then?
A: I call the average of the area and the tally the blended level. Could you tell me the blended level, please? 34.2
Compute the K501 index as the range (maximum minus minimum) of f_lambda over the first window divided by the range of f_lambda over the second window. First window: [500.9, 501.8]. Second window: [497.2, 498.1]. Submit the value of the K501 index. 1.17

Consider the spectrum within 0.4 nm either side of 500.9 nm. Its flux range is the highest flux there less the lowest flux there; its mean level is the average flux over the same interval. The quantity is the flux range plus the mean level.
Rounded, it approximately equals 19.1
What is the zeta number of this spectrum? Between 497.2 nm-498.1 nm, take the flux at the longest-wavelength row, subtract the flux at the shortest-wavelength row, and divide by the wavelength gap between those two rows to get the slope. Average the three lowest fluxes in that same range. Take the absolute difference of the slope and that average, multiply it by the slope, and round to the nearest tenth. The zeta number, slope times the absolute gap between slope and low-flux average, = -6.5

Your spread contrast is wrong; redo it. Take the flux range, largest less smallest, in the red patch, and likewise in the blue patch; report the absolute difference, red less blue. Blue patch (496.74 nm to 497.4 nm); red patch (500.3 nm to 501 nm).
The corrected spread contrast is 0.66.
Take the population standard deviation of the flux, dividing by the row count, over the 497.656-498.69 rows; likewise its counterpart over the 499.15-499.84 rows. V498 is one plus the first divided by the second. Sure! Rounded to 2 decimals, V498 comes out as 1.64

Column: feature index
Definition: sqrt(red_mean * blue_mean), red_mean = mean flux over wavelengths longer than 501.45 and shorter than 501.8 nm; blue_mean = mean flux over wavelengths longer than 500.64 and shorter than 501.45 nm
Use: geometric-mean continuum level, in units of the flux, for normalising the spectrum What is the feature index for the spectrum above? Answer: 16.2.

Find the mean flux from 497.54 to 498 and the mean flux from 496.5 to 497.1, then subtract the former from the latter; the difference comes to 0.3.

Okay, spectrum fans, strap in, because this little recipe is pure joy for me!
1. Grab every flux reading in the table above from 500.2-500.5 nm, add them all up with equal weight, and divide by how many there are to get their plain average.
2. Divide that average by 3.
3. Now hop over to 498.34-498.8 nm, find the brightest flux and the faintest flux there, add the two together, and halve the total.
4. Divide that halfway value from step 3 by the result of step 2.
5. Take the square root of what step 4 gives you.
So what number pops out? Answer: 1.75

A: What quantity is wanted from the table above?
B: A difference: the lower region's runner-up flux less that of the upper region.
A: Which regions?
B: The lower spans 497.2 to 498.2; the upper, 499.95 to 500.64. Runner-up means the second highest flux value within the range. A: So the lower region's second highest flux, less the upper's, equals 0.55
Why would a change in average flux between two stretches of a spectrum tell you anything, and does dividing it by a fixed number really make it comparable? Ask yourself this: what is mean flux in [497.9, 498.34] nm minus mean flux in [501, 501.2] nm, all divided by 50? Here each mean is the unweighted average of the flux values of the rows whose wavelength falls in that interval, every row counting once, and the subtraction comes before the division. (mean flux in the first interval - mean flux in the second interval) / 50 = -0.005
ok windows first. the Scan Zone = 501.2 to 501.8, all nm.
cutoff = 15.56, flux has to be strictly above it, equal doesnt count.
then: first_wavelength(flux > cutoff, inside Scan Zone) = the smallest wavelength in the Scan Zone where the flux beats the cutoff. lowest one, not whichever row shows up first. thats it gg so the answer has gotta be 501.279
